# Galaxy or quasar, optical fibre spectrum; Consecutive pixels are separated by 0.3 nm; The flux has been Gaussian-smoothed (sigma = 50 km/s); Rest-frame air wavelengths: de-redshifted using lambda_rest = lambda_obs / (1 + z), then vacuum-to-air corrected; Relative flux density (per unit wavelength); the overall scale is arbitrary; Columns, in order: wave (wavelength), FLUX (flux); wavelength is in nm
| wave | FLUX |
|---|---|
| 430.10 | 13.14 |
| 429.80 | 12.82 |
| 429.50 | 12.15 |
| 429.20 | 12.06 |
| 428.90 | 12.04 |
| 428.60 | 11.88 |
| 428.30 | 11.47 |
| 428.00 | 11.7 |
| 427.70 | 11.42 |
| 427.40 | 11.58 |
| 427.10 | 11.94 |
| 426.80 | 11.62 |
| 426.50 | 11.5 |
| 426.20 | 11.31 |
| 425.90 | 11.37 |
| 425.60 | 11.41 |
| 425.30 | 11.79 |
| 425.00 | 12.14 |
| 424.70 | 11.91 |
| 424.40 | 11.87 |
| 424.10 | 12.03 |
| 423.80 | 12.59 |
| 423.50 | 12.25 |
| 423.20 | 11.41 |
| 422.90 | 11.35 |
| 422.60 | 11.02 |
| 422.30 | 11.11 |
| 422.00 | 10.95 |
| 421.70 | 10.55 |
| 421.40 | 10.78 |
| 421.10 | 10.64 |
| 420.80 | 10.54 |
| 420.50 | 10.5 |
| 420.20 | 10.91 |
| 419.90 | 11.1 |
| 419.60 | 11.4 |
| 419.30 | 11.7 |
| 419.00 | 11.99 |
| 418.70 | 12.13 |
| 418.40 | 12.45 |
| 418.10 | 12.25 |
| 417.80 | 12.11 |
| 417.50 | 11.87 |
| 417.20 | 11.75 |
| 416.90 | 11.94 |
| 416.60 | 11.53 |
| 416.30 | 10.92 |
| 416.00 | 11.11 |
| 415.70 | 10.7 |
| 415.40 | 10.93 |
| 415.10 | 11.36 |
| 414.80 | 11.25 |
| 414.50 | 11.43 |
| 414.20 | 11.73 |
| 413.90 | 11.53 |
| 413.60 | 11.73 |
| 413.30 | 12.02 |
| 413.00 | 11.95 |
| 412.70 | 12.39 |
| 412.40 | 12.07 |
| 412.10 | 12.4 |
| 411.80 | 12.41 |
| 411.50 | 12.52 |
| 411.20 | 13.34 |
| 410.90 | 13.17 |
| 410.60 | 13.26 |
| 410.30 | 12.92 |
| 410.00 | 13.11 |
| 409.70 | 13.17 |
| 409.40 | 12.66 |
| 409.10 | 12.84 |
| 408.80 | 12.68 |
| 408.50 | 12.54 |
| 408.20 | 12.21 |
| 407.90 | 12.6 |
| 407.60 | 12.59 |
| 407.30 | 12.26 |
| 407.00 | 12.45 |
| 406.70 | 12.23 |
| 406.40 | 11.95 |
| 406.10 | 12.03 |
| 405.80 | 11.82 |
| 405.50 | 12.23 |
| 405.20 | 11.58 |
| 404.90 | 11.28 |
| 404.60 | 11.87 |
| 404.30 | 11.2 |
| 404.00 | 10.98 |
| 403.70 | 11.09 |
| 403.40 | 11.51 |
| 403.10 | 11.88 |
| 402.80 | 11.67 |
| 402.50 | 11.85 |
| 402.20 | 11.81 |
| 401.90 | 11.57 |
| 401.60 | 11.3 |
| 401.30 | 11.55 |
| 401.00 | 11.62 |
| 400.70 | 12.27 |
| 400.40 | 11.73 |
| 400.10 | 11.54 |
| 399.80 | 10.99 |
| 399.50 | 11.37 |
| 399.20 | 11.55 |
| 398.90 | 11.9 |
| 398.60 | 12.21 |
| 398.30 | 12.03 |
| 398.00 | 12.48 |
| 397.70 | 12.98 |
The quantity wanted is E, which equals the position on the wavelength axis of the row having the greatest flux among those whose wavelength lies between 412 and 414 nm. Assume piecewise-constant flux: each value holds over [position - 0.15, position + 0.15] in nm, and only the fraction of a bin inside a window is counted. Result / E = 412.10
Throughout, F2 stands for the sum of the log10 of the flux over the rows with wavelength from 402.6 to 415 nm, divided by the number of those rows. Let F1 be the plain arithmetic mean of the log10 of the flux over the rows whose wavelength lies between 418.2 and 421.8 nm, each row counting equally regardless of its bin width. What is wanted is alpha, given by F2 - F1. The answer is 0.03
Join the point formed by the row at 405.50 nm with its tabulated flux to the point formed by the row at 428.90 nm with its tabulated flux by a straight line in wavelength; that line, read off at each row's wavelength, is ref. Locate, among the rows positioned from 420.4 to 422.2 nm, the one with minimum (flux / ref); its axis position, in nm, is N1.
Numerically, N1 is 420.50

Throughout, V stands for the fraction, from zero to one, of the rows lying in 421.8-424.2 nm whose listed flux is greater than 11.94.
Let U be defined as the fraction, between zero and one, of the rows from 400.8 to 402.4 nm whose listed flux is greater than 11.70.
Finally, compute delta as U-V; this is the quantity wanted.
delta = -0.2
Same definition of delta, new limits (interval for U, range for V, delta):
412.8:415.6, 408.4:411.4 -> -0.6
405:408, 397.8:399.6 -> 0.4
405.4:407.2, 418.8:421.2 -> 0.9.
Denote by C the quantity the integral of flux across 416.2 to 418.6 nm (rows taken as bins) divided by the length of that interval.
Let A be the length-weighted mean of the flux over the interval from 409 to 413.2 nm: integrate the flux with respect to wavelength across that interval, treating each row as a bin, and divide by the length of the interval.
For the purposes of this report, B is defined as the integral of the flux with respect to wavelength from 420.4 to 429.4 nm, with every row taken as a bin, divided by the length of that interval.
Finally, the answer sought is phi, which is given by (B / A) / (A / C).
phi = 0.84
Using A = 12.7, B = 11.5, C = 11.9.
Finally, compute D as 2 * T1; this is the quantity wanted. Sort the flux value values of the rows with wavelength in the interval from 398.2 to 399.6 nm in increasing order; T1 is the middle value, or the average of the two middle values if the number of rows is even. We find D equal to 23.8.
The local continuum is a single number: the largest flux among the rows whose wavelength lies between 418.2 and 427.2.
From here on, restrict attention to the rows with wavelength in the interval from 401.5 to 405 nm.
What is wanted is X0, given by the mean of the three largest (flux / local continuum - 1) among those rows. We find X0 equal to -0.057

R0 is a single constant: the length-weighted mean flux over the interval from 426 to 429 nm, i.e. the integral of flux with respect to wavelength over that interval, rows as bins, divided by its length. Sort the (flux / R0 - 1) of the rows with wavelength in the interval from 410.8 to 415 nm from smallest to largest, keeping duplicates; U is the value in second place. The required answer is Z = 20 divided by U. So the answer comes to -1136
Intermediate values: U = -0.018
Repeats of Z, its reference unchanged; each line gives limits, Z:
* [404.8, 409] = -4244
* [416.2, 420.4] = -326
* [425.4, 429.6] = -879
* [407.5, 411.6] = 263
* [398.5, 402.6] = -695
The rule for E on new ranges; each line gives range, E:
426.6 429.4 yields 429.20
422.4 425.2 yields 423.80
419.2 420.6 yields 419.30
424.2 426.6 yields 425.00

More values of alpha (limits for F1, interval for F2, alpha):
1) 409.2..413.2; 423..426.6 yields -0.03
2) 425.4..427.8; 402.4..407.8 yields 0.01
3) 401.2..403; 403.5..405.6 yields -0.01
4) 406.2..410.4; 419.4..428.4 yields -0.04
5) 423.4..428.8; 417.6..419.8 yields 0.01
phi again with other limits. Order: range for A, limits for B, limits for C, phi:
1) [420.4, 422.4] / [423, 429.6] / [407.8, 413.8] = 1.29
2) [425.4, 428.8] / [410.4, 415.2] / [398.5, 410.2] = 1.09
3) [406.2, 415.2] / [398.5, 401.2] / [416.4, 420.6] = 0.89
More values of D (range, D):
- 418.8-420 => 23.1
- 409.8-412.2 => 26.0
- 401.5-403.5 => 23.3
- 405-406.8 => 24.0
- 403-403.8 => 23.0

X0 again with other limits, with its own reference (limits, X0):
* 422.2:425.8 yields -0.021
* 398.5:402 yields -0.037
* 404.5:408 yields -0.003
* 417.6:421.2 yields -0.025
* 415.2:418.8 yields -0.025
